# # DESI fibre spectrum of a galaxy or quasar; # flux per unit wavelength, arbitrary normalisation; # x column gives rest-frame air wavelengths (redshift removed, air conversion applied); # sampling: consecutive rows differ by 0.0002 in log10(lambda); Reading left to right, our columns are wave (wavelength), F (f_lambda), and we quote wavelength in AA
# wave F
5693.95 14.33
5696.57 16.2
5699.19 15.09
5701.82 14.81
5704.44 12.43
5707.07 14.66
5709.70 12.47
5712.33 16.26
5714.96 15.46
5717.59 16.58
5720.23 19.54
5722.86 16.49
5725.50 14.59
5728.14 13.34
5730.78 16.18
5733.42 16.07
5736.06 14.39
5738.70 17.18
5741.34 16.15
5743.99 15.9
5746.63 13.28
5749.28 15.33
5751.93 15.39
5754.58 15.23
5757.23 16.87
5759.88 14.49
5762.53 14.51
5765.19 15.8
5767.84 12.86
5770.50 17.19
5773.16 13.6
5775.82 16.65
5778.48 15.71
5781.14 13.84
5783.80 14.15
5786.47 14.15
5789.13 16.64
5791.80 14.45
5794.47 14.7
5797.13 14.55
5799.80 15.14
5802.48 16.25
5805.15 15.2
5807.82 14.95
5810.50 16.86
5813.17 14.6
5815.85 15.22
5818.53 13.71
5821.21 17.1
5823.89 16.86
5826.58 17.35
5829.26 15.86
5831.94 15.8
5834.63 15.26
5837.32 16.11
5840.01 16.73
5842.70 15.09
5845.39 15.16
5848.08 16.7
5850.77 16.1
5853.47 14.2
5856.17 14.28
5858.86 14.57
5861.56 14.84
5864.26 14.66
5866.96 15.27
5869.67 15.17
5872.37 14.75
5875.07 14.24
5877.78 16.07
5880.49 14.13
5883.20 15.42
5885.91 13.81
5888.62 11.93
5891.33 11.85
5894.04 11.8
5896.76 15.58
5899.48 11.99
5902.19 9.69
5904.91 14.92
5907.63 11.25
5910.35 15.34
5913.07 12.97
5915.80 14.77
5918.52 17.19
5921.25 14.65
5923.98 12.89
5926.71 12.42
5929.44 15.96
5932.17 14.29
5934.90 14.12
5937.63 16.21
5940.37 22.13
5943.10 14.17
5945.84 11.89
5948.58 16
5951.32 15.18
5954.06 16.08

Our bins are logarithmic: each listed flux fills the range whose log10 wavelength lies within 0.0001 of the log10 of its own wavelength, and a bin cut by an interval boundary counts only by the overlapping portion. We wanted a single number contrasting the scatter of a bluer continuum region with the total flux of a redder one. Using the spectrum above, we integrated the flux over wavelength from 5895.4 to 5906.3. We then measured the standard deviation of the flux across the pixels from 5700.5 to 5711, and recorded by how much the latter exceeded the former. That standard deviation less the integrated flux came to -141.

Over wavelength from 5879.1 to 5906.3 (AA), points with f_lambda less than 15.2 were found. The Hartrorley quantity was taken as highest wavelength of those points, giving 5904.91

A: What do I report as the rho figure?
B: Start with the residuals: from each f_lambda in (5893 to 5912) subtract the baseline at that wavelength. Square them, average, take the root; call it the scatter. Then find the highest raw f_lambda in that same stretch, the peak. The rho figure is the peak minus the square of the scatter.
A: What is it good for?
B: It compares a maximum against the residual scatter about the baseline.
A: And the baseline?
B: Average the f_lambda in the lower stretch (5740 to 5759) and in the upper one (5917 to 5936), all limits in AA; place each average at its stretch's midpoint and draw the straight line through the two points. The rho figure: 8.1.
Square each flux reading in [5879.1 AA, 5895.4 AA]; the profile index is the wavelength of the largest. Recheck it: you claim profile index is 5883.20 AA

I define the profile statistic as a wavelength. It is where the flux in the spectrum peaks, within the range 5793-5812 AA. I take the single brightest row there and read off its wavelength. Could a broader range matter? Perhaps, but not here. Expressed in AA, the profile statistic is 5810.50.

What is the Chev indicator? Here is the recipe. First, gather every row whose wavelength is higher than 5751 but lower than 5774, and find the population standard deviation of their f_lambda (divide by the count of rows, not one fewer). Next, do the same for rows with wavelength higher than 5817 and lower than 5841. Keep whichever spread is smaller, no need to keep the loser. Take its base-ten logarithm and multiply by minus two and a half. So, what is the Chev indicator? -0.1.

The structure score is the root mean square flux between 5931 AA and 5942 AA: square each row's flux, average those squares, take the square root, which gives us 17.0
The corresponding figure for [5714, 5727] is 16.6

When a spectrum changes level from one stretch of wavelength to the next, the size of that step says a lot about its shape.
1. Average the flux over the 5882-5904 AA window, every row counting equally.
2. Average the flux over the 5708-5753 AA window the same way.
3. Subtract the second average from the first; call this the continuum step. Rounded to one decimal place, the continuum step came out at -2.8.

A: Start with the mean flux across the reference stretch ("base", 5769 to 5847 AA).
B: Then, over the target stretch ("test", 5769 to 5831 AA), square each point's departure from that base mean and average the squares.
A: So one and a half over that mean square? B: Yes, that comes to 1.04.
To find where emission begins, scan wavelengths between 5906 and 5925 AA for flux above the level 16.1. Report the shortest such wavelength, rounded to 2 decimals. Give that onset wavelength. 5918.52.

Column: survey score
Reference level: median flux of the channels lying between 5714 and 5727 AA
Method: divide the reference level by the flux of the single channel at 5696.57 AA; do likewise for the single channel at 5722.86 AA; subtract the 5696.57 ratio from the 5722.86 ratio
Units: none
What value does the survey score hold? 0.0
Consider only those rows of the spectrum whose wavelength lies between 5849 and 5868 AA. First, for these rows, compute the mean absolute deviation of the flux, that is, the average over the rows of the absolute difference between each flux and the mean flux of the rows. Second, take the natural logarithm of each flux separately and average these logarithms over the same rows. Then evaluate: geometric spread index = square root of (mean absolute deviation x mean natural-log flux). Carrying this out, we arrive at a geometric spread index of 1.14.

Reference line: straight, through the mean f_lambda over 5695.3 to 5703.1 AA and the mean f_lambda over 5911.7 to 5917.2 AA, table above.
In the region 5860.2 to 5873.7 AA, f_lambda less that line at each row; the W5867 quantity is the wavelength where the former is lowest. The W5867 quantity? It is 5864.26 AA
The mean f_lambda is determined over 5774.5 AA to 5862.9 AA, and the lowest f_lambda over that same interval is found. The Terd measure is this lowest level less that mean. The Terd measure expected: -1.7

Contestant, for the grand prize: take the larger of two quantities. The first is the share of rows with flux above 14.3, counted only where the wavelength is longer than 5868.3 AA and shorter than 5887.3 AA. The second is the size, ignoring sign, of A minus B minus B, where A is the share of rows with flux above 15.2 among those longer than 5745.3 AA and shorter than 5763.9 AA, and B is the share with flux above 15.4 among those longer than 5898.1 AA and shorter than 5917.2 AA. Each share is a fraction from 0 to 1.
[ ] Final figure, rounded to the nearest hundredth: 0.57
